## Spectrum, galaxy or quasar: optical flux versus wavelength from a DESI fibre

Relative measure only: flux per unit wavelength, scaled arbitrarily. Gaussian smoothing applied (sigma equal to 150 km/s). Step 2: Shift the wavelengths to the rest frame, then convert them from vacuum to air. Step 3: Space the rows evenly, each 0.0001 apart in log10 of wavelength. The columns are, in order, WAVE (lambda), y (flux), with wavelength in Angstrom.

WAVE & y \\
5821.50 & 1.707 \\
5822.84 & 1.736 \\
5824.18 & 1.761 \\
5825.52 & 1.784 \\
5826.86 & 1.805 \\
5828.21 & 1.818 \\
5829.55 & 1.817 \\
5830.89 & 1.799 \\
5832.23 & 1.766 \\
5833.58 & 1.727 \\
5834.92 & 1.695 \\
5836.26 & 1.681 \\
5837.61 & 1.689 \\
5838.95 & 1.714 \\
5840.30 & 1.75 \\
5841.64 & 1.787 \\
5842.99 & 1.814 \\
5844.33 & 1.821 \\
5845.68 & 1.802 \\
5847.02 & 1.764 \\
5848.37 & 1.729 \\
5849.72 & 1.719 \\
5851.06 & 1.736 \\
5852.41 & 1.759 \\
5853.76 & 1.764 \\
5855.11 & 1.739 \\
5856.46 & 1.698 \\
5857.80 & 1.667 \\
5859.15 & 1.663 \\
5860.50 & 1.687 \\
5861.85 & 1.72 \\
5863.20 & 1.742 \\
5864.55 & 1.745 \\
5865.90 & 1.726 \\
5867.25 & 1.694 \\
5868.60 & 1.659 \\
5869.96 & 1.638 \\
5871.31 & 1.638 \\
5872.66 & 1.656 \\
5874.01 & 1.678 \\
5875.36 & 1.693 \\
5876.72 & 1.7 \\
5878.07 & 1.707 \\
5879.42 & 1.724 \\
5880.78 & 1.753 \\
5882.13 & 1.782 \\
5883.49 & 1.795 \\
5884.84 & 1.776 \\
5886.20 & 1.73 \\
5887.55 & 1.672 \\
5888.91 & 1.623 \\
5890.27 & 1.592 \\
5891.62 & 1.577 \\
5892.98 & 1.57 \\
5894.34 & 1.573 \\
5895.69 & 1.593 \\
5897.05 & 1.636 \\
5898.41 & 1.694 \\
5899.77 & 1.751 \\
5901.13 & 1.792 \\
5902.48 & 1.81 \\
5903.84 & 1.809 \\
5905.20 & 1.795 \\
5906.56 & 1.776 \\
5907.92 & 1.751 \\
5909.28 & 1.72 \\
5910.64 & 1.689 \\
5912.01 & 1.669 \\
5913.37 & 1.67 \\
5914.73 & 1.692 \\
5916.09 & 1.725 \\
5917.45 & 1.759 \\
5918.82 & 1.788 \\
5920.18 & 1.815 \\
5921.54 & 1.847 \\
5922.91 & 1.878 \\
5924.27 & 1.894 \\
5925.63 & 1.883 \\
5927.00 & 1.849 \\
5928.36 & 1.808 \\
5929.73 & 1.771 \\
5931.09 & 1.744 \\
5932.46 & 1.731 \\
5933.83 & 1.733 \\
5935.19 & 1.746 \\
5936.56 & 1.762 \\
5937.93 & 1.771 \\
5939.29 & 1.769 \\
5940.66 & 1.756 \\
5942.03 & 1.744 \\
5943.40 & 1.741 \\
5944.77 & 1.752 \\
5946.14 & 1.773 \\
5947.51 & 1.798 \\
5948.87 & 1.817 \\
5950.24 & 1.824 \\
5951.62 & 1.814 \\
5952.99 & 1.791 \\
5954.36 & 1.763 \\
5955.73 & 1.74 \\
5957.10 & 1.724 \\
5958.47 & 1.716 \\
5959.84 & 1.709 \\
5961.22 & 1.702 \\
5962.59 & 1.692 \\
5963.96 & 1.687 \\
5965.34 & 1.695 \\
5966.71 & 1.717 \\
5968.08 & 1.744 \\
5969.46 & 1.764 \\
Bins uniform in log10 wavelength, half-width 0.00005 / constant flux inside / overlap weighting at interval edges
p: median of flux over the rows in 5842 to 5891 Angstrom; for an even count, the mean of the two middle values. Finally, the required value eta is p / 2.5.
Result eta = 0.689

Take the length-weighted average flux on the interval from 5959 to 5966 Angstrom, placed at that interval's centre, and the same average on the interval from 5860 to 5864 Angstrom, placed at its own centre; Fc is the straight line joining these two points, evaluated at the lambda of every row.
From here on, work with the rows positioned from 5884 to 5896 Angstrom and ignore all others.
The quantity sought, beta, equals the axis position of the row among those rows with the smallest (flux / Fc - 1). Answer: 5892.98 Angstrom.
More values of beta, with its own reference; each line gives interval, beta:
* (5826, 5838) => 5836.26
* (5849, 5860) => 5859.15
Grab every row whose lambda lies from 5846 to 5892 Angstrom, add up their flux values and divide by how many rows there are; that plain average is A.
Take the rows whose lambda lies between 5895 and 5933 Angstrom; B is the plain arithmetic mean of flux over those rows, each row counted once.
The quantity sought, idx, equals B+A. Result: 3.47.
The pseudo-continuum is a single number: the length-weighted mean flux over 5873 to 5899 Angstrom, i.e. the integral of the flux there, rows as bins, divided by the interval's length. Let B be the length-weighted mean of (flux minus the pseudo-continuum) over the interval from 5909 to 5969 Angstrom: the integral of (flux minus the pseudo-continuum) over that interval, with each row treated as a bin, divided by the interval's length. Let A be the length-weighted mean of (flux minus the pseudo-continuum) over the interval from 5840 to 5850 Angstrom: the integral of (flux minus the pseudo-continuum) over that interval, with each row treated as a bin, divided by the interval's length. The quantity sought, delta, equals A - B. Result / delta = 0.02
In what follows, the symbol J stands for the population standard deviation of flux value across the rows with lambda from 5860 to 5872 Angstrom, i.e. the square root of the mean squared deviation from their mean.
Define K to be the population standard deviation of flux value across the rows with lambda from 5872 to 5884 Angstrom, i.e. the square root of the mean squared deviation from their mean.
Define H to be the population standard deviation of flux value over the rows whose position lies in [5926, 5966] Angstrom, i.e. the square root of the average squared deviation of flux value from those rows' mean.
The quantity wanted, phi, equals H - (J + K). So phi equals -0.043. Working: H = 0.0413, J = 0.040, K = 0.0444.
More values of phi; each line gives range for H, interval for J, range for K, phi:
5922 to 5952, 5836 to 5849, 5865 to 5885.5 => -0.048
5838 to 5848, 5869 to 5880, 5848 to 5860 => -0.029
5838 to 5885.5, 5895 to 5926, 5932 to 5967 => -0.068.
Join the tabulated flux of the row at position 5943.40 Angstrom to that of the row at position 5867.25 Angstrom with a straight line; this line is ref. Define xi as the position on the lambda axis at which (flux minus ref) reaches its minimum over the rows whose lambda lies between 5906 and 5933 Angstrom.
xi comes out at 5912.01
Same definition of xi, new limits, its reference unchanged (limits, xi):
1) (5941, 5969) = 5963.96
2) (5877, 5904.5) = 5892.98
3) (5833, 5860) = 5859.15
